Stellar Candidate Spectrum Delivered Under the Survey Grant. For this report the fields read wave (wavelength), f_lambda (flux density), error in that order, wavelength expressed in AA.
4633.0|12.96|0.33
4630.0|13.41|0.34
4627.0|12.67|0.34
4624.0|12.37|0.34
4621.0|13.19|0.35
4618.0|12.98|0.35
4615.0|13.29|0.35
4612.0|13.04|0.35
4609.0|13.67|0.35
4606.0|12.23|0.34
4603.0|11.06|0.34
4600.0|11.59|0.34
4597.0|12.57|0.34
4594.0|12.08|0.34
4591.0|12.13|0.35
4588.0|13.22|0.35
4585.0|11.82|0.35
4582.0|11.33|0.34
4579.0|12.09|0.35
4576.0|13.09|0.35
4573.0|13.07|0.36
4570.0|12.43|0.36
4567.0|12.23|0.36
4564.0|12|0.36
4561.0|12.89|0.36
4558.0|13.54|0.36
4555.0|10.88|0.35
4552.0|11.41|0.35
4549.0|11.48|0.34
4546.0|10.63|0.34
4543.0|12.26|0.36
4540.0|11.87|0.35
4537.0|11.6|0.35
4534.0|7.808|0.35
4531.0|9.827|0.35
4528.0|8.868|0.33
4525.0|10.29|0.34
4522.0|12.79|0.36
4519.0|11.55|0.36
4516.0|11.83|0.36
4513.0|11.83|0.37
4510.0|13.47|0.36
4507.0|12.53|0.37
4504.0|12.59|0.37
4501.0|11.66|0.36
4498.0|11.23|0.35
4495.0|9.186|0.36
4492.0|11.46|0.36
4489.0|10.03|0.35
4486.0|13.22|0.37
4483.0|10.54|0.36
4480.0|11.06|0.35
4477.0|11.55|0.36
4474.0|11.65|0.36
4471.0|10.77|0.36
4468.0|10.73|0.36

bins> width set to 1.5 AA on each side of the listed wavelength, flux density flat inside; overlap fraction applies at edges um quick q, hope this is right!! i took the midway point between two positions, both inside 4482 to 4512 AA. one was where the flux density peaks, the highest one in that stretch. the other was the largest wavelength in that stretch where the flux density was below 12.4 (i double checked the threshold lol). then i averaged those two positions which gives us 4505.5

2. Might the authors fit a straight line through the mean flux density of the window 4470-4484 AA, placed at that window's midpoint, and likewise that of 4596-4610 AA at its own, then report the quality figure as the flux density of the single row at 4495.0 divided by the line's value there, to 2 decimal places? 0.81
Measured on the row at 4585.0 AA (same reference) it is 0.98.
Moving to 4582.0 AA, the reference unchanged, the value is 0.94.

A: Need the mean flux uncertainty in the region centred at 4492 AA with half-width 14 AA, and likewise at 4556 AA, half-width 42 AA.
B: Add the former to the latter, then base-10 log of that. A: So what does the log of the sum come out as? -0.149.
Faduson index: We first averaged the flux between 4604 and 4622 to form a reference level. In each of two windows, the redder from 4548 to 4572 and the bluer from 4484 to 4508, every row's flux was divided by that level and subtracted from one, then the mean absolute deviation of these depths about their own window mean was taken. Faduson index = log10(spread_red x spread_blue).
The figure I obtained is -2.40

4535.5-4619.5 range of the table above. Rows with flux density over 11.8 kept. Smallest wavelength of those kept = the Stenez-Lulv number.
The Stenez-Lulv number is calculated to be 4540.0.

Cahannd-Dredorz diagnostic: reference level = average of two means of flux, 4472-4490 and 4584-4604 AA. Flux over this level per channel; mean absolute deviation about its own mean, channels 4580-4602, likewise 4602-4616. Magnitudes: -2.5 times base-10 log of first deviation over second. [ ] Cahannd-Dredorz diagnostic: 0.6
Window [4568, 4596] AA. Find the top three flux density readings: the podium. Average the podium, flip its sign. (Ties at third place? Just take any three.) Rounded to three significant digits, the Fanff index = -13.1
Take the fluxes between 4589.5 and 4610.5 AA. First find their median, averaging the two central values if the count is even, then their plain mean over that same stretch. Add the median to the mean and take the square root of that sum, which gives 4.93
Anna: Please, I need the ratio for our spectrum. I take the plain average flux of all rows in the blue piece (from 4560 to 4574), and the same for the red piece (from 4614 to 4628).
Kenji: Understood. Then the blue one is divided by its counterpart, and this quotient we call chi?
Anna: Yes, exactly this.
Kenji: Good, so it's 0.97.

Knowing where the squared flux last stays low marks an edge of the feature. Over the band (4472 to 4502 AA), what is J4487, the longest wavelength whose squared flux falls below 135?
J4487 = 4498.0 AA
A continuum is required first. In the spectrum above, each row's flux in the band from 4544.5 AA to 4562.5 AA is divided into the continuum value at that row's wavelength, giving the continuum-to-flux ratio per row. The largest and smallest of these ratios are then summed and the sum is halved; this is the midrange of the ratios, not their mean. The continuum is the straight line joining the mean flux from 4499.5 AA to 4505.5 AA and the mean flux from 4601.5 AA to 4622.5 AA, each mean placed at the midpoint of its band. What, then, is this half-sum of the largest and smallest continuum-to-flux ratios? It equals 1.04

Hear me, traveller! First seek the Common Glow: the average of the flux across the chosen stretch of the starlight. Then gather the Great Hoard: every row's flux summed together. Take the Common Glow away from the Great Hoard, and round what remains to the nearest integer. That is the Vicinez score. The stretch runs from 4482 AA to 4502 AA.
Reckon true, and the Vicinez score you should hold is 66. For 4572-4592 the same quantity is 74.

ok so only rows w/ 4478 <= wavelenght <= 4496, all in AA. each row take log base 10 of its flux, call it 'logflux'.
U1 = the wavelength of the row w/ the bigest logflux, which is 4486.0 AA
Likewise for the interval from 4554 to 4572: 4558.0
